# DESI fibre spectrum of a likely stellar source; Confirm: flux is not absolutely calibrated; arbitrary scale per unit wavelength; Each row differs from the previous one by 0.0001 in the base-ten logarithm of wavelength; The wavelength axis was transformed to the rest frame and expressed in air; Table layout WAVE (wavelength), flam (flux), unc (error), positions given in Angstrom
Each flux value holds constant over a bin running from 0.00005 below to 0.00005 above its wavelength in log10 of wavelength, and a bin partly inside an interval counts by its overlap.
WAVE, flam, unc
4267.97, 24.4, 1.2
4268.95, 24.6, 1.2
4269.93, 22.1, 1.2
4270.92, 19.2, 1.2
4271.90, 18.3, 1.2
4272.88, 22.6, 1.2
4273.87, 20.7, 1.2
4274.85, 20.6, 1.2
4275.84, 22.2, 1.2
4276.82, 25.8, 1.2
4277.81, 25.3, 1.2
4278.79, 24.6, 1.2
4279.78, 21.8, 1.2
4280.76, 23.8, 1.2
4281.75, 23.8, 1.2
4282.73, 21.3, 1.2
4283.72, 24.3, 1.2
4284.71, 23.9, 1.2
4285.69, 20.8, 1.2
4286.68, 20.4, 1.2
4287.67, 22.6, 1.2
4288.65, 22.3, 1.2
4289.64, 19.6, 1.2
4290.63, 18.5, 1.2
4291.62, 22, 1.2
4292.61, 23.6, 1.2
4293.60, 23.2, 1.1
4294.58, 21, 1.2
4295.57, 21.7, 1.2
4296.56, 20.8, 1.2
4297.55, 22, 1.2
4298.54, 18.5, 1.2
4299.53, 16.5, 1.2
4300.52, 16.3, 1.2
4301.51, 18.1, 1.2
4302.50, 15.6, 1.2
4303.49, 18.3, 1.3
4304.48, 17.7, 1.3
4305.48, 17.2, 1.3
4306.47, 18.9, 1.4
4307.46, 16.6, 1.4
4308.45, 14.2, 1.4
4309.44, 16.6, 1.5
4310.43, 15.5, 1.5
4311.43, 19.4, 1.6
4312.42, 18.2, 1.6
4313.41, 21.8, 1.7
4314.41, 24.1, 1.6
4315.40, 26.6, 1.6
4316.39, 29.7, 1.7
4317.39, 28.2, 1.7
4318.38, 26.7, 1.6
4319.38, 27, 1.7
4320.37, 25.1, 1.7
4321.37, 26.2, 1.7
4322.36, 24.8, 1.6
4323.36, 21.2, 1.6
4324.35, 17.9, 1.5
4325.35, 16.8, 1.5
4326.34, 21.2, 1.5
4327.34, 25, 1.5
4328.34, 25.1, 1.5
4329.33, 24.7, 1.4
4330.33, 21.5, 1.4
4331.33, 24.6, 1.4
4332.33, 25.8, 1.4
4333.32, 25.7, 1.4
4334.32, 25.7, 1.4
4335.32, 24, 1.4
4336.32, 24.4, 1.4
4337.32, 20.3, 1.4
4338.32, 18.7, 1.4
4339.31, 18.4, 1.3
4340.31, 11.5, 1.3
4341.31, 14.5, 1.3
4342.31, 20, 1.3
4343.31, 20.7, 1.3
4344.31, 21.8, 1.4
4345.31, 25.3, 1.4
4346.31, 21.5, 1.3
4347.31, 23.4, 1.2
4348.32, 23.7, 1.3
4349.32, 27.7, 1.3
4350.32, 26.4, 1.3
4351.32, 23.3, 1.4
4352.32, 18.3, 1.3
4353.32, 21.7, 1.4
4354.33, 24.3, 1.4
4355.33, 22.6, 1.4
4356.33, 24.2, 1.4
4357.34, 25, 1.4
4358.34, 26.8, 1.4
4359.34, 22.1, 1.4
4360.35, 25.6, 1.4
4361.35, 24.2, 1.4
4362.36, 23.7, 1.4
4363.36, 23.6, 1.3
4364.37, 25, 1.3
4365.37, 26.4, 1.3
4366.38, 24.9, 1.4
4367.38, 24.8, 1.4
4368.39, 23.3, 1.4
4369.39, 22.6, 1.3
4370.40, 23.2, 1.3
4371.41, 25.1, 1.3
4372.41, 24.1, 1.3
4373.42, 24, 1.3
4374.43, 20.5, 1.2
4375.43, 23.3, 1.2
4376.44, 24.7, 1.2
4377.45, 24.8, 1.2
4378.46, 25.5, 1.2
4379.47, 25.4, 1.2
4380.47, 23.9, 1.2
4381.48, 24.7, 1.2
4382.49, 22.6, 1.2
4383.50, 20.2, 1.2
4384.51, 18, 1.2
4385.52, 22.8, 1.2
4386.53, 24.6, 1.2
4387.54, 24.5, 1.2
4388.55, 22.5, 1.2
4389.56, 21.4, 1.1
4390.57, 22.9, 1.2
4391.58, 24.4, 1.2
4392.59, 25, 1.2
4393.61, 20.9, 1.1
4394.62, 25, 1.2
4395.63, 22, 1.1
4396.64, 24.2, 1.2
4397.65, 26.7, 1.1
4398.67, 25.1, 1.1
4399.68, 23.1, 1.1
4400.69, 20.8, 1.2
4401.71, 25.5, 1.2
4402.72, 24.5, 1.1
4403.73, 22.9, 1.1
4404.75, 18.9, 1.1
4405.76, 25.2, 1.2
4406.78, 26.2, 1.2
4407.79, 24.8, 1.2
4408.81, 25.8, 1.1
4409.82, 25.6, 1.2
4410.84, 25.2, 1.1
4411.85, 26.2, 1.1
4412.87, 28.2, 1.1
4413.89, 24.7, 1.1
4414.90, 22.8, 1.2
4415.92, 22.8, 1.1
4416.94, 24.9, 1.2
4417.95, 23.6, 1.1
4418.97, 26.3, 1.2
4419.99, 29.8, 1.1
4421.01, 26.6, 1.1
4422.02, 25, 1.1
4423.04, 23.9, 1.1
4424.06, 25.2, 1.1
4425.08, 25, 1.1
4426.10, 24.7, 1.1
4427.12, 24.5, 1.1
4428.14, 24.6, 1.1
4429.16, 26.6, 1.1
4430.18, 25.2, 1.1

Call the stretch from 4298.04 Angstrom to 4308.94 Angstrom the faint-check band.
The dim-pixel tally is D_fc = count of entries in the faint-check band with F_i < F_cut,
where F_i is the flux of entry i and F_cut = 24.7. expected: 11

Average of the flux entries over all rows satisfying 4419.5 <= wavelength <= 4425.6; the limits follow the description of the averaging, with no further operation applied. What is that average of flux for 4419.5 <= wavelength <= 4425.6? 25.9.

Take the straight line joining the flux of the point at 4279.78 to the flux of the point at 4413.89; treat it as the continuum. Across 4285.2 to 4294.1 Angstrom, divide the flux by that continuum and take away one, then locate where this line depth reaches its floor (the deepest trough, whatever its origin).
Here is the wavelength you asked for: 4290.63 Angstrom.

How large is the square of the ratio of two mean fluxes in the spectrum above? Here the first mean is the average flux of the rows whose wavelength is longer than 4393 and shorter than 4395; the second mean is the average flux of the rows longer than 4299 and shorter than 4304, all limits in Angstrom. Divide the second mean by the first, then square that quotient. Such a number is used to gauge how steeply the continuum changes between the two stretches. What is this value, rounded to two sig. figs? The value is 0.55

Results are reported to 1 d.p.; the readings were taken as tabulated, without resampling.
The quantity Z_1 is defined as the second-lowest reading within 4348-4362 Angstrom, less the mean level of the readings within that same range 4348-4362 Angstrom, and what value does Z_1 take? -2.3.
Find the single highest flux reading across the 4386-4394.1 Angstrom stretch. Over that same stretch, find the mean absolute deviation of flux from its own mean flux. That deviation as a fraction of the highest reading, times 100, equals 5.4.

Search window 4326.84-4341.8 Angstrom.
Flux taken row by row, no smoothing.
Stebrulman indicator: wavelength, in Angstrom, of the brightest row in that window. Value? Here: 4332.33 Angstrom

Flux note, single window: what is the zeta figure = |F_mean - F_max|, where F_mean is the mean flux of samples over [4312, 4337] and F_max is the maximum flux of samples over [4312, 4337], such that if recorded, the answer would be 5.6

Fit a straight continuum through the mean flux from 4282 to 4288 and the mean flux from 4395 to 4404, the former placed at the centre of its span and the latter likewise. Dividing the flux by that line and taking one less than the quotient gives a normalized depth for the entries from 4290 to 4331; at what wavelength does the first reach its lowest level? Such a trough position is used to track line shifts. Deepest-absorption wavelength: 4308.45 Angstrom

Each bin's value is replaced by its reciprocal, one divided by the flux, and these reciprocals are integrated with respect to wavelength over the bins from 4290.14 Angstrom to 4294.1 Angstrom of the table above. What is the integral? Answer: 0.183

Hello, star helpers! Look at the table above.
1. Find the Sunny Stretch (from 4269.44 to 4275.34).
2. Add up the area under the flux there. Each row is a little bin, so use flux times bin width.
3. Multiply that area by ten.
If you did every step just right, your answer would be 1215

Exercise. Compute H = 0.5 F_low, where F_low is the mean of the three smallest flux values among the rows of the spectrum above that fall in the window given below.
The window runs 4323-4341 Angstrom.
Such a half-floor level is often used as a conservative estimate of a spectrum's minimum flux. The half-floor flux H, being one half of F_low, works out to 7.7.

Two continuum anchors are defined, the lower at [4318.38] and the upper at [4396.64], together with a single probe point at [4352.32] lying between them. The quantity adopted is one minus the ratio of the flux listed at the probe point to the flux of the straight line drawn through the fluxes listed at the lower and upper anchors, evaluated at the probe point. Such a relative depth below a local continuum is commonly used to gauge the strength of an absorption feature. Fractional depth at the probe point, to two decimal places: 0.29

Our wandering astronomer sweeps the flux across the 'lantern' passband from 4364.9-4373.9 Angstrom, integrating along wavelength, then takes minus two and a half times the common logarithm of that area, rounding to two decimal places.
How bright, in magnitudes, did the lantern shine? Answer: -5.85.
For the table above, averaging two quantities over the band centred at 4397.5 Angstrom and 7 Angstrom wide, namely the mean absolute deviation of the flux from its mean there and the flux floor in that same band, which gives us 11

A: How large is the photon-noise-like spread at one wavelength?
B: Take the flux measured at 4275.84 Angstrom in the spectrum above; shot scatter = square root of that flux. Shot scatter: 4.71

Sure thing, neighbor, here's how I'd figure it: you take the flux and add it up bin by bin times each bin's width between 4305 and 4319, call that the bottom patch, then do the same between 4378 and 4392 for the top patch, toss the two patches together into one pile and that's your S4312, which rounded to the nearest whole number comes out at 618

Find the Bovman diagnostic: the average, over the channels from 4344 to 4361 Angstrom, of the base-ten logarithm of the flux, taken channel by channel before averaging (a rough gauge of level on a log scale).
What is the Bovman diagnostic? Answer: 1.37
